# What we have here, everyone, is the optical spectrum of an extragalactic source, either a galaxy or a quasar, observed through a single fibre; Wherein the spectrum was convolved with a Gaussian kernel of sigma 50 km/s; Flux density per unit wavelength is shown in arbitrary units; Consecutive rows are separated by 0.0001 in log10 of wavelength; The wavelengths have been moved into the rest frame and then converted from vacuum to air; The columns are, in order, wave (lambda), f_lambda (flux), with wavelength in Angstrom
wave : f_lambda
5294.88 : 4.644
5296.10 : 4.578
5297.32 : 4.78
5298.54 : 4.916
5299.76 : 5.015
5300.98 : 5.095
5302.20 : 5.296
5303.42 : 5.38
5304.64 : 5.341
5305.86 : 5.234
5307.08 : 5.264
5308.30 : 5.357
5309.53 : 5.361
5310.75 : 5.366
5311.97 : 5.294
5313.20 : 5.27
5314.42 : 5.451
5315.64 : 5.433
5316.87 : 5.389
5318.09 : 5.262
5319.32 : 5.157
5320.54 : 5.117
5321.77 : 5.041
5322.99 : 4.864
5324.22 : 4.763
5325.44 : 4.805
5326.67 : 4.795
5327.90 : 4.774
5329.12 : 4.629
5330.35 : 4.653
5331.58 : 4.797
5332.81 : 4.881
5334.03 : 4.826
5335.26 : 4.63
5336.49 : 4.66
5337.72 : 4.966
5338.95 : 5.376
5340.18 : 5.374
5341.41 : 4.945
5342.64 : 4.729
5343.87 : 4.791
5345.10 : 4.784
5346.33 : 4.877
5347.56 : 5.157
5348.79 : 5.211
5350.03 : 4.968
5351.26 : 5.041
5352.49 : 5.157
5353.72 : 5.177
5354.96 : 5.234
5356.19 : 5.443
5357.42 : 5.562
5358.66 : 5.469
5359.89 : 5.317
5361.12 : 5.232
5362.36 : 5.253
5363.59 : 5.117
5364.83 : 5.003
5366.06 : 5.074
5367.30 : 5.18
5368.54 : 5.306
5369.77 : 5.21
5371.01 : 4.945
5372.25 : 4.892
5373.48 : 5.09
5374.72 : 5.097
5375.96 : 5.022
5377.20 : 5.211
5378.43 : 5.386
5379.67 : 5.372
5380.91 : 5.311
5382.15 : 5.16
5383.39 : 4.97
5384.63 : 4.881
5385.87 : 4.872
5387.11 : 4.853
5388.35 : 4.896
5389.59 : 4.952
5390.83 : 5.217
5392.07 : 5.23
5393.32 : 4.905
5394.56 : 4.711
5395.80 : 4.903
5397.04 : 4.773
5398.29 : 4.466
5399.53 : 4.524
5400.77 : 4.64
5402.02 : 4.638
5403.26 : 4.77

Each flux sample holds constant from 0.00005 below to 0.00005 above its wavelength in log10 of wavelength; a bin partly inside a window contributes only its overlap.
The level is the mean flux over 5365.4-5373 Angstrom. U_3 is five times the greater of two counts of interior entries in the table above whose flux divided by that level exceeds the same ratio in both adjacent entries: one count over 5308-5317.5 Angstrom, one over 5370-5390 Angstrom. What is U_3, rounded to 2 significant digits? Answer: 10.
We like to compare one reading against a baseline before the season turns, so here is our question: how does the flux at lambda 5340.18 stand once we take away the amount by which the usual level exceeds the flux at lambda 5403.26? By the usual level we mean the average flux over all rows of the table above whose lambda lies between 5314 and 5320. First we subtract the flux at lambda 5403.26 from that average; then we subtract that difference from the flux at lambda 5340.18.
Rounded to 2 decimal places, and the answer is 4.81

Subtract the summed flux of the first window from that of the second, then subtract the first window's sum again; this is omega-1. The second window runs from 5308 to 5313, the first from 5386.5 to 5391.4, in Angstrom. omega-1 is -18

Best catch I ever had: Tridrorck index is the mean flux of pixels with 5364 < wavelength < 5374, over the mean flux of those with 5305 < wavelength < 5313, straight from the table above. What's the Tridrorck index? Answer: 0.96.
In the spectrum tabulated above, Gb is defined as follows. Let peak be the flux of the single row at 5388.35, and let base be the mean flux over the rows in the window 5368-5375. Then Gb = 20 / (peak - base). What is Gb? -103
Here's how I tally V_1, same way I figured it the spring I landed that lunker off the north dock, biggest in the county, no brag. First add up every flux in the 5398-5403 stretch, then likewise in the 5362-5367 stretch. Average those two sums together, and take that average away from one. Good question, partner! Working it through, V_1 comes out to -18.4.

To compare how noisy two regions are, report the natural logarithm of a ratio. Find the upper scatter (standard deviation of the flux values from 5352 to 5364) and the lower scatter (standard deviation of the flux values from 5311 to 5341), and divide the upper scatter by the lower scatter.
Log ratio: -0.7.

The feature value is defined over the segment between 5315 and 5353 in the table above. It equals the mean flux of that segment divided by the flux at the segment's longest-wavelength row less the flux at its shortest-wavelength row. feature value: -18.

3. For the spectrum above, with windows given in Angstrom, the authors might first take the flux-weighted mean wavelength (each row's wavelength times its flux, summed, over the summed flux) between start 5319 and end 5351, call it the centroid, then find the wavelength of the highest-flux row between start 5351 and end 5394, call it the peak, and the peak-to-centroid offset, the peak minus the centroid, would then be 22.7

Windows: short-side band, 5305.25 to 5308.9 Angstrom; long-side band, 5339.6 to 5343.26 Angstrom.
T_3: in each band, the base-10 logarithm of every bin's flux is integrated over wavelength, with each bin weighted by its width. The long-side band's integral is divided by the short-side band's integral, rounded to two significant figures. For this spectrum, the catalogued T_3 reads 0.97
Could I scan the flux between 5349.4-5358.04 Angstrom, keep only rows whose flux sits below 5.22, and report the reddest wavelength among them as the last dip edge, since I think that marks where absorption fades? 5353.72 Angstrom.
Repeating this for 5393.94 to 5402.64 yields 5402.02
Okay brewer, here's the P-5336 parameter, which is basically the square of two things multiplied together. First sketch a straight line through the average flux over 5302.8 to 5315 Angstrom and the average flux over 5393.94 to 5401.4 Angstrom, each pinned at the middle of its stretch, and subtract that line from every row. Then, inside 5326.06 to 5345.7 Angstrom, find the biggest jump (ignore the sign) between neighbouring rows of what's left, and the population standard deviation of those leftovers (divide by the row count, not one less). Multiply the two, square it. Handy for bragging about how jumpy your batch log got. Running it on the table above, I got 0.0100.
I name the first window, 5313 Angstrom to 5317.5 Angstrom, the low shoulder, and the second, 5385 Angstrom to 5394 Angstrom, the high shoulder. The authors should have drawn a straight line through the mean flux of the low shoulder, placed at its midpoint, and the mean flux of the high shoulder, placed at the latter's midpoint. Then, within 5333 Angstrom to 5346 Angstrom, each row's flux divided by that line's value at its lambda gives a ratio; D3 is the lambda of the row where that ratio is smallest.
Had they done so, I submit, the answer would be 5335.26 Angstrom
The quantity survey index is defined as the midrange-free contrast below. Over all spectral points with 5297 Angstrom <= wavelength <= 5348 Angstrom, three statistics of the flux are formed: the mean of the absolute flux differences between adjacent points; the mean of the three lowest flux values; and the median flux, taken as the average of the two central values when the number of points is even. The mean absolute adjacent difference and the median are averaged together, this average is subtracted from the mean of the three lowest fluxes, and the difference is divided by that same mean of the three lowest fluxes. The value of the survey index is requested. 0.446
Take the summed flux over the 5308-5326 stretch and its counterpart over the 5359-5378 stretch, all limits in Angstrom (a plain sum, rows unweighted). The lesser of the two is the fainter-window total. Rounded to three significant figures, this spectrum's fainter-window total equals 76.9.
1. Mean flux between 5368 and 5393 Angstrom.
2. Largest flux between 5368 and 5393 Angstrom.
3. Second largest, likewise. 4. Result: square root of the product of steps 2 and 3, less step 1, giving 0.29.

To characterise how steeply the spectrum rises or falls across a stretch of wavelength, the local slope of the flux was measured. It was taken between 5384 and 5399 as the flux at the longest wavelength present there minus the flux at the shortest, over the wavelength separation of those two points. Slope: -0.030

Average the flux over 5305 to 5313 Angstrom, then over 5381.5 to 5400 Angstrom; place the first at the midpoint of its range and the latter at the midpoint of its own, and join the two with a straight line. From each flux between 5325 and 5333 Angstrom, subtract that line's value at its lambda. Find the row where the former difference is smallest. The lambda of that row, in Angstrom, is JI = 5329.12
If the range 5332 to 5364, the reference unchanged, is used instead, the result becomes 5335.26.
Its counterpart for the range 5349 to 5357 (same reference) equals 5350.03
